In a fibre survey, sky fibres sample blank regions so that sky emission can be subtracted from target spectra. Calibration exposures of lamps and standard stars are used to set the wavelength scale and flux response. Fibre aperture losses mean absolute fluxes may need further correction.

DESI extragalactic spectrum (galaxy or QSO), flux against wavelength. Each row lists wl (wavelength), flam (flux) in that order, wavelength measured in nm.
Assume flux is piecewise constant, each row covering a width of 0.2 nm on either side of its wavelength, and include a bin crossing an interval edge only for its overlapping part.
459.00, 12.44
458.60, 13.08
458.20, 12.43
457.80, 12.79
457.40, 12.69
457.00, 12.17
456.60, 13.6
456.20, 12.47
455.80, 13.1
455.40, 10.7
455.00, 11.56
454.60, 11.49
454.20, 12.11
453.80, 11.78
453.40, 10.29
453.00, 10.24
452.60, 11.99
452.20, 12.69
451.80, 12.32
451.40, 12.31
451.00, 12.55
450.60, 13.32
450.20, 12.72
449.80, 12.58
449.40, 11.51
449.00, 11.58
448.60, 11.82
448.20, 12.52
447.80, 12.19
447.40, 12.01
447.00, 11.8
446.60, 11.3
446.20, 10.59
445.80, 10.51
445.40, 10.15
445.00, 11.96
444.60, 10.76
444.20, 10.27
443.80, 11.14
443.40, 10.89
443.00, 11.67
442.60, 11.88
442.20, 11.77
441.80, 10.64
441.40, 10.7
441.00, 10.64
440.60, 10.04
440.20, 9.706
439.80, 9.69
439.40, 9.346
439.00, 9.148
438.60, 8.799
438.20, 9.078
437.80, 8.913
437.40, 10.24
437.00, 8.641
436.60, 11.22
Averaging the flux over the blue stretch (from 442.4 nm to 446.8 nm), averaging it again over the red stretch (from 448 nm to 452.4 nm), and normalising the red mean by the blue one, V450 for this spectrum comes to 1.12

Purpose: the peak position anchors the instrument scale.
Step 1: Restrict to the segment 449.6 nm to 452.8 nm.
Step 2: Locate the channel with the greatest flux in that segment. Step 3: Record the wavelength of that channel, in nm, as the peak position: 450.60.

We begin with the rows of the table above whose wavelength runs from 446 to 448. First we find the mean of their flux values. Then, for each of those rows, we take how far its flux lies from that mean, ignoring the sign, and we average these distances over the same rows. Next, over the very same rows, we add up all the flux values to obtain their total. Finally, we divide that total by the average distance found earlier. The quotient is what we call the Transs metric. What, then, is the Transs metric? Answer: 114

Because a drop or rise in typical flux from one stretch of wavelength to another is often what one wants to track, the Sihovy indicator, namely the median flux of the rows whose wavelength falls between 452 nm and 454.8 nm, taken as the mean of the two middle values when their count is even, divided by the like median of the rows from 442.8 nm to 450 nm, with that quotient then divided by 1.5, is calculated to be 0.680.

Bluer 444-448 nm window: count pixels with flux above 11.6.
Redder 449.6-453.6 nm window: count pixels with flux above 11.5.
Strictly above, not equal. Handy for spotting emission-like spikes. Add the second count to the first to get 12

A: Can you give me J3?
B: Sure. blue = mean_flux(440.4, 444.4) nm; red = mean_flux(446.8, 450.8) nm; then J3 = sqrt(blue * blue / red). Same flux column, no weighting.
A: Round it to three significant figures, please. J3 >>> 3.14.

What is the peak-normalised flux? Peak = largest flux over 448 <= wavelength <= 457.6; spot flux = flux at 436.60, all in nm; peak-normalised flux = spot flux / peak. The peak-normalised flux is 0.825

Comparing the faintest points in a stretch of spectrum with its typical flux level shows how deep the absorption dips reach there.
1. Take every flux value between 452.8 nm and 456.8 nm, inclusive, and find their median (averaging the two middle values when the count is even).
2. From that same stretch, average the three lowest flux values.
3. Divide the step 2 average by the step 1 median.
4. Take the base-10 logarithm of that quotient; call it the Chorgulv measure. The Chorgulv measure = -0.050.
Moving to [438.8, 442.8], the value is -0.042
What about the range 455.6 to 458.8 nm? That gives -0.013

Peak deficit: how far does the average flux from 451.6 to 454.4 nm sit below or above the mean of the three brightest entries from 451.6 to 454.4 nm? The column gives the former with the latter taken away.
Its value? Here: -0.74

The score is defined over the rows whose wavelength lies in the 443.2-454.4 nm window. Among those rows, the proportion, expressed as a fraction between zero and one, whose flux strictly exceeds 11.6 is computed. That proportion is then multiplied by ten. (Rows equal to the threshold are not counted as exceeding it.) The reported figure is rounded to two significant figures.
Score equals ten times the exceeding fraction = 5.7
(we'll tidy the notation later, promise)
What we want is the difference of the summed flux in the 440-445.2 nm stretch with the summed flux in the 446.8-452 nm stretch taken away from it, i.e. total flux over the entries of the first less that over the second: -17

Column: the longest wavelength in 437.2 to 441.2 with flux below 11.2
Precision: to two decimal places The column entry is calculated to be 441.00 nm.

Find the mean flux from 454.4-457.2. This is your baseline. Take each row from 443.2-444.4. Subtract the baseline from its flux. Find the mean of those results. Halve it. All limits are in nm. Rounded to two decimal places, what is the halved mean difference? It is -0.69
